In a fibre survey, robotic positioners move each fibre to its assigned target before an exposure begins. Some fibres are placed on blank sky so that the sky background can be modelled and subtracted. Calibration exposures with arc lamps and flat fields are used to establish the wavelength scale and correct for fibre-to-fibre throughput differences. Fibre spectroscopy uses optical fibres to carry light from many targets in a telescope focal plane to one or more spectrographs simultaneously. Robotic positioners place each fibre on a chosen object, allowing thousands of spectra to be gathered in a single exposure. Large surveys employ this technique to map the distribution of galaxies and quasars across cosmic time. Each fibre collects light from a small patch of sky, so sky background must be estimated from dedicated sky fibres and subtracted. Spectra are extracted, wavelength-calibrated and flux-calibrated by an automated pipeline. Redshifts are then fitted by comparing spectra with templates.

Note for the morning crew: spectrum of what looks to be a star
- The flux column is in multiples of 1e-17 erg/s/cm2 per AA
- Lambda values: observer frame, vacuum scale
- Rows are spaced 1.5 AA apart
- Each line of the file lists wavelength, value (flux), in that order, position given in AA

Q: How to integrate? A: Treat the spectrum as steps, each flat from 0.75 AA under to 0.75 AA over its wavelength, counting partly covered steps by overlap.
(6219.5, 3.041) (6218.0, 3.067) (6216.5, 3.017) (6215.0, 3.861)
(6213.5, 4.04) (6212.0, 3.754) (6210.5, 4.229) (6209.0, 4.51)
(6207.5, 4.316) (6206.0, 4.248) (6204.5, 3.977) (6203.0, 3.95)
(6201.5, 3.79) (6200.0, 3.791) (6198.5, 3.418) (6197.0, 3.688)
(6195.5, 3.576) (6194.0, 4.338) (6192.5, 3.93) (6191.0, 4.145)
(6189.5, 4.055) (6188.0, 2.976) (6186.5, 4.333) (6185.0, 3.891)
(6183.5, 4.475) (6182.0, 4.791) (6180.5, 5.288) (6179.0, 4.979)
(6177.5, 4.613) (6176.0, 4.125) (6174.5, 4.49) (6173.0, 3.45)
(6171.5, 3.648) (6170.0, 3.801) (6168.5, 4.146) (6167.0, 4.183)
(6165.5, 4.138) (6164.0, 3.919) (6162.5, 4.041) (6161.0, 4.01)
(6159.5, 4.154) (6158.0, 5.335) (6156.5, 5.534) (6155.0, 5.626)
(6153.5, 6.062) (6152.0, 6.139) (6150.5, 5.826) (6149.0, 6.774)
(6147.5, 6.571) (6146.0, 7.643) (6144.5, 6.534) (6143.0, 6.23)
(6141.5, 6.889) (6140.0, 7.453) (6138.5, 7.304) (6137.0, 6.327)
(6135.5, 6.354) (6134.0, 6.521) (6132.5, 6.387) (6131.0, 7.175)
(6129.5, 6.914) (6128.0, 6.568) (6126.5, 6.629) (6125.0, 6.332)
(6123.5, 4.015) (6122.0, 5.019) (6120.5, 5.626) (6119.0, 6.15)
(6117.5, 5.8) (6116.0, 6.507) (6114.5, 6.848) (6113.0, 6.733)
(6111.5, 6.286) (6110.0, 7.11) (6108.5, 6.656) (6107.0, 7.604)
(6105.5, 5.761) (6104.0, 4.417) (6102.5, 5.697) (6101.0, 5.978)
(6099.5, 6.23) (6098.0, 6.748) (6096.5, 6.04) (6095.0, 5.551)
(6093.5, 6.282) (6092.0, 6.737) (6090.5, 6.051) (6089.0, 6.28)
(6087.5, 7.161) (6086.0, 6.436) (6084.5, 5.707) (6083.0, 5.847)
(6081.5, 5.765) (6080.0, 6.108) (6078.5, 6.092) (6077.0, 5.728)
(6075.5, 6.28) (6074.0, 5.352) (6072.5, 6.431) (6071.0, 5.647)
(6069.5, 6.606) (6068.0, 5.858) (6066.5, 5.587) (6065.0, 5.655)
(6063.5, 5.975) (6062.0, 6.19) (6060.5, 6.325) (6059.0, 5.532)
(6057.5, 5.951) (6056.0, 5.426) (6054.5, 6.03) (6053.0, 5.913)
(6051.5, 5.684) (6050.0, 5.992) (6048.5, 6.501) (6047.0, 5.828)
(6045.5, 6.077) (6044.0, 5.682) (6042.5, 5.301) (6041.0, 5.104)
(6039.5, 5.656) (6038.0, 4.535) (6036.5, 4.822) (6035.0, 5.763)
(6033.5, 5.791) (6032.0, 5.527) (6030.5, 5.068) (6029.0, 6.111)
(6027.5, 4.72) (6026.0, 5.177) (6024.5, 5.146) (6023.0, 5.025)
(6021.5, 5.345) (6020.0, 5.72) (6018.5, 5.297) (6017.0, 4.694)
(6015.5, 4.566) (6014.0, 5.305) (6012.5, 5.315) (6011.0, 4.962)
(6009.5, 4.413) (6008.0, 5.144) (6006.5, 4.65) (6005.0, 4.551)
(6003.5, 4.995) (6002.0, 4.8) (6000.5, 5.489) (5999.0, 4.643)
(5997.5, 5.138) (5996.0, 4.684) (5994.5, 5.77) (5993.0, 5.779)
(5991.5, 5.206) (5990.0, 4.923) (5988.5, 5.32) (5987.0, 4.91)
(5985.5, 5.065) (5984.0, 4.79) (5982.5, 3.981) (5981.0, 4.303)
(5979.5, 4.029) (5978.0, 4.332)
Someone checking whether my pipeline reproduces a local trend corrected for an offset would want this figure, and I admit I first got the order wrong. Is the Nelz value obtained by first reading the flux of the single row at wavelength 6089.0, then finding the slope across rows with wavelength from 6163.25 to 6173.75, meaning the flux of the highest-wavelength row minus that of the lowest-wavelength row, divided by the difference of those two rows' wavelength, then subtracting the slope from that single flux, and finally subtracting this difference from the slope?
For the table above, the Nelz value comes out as -6.4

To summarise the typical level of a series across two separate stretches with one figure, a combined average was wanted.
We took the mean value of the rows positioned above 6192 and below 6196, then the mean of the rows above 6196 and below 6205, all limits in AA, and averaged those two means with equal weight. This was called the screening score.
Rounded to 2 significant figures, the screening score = 3.9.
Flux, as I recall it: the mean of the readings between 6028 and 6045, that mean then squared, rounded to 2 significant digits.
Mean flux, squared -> 29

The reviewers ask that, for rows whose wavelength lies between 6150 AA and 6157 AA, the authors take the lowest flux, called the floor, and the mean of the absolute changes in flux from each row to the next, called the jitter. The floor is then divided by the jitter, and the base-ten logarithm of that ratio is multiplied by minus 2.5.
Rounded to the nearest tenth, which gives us -3.5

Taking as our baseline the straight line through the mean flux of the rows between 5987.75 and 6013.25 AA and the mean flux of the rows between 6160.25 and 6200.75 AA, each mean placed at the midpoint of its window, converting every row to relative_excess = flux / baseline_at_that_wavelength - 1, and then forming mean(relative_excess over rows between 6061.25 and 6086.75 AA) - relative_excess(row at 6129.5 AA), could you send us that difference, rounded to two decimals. -0.31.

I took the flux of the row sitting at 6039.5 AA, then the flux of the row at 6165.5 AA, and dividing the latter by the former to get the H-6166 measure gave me 0.73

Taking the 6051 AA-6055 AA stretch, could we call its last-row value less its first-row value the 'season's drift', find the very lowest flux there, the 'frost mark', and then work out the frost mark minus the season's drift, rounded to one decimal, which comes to 5.3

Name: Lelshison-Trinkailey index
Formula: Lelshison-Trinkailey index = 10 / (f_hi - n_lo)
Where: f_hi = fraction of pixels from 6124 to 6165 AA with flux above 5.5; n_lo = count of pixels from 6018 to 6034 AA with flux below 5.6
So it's -1.4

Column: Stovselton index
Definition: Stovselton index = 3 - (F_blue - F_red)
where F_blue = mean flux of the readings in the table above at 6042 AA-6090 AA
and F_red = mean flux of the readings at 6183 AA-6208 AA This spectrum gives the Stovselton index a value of 1.0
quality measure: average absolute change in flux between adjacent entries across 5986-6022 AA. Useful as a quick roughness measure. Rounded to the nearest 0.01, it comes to 0.45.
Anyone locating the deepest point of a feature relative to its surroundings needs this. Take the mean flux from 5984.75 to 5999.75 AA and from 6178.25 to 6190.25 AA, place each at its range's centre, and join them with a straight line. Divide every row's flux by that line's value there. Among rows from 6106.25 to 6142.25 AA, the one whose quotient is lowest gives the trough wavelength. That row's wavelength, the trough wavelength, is 6123.5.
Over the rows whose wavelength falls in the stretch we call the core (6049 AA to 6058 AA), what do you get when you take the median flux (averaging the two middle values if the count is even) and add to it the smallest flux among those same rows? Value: 11.4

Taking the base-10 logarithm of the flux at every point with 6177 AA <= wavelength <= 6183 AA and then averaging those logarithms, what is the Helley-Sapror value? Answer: 0.691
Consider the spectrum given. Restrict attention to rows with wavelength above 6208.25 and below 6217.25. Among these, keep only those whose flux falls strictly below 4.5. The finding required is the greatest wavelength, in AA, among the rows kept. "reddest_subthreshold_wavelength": 6216.5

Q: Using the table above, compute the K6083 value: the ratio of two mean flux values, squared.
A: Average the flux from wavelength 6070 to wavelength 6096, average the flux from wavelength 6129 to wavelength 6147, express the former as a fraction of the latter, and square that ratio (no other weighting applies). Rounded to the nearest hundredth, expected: 0.80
